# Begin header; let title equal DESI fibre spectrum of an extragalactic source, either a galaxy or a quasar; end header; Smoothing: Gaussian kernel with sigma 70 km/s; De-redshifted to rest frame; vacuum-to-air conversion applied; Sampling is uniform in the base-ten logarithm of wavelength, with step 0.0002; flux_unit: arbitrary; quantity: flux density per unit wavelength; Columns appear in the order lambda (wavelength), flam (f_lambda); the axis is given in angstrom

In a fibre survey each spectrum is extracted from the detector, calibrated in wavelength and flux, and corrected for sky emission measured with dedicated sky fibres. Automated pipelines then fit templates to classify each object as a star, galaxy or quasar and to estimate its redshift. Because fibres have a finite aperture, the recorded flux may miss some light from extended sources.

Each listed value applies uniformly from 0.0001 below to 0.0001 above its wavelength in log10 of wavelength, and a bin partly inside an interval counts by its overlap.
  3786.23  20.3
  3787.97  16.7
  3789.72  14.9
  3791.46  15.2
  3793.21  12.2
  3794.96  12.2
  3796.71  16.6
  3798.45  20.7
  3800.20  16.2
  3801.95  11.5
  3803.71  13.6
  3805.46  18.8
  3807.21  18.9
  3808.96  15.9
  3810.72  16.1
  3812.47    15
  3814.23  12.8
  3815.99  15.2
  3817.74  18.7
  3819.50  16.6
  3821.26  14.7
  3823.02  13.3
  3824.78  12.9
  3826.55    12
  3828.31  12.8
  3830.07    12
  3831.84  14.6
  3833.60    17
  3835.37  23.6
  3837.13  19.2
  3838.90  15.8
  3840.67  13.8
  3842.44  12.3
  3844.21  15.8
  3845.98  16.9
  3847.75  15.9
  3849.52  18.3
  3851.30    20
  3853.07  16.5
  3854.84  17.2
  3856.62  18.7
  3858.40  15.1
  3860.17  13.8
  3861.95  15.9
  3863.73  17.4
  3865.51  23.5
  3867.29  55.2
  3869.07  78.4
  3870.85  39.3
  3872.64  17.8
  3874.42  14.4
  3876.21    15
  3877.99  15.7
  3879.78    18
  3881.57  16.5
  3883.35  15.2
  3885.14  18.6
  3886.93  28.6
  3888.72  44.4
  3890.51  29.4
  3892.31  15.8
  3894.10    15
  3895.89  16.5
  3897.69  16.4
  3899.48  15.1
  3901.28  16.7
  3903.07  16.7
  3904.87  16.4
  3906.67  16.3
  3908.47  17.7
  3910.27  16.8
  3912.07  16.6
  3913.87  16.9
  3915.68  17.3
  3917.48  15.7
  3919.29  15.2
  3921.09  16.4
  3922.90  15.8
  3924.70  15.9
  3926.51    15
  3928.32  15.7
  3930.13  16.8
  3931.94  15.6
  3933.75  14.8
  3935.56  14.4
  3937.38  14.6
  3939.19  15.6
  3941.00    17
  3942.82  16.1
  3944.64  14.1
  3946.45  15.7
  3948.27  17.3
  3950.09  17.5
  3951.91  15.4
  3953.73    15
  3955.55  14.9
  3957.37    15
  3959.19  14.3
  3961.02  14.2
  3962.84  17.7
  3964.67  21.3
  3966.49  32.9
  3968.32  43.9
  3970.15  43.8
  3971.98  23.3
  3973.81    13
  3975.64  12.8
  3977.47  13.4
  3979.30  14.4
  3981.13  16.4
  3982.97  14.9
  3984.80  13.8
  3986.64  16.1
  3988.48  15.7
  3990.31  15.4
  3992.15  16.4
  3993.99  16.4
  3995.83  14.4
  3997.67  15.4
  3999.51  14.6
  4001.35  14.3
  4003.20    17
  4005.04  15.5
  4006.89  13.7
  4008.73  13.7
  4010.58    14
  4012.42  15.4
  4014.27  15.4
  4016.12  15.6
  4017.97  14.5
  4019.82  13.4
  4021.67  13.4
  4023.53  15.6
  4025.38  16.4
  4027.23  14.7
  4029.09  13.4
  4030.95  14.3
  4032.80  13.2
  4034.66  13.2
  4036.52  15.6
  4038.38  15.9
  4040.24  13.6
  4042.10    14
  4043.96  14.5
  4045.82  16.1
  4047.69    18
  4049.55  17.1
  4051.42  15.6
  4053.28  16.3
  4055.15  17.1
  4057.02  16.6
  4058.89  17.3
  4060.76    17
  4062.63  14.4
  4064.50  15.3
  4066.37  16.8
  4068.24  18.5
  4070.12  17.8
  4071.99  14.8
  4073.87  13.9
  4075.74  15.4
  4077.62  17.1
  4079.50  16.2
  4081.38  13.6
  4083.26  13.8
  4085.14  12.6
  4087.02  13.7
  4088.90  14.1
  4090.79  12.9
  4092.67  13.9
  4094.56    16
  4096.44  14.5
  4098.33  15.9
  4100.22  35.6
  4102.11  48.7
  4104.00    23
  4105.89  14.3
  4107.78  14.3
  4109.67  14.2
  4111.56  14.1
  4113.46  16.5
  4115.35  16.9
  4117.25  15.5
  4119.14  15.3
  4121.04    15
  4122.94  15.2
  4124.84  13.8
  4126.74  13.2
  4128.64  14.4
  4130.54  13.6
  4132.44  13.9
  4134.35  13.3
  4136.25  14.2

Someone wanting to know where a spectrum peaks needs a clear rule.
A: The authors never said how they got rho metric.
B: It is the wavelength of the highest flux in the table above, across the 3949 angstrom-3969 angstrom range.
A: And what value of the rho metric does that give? 3968.32 angstrom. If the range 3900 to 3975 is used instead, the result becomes 3968.32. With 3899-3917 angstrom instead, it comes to 3908.47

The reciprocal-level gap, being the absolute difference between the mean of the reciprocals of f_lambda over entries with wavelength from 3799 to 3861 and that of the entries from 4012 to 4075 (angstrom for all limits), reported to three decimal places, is 0.000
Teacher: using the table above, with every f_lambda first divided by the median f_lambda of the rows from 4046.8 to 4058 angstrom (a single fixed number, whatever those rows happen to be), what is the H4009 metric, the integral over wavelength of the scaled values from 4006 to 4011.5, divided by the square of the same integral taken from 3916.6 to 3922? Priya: 0.177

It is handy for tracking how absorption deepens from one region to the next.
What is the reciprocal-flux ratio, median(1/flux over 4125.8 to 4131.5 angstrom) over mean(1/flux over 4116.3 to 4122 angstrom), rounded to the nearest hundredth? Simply 1.12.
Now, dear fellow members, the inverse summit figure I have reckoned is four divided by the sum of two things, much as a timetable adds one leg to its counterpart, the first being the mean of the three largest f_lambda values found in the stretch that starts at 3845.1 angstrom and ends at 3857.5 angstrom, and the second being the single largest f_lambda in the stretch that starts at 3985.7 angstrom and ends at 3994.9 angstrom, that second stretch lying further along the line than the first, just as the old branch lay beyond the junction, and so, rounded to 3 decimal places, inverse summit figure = 0.113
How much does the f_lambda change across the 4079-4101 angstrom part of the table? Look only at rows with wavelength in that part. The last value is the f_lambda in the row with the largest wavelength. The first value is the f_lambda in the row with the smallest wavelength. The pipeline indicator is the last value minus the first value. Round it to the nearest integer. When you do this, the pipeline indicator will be 19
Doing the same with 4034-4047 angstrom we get 3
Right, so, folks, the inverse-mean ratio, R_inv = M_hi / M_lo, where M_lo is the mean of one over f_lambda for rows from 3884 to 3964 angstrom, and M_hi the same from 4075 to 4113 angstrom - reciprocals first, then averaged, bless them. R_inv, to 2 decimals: 1.05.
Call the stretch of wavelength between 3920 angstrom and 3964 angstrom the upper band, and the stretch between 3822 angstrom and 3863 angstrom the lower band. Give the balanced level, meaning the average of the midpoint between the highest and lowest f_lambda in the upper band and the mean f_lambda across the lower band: 16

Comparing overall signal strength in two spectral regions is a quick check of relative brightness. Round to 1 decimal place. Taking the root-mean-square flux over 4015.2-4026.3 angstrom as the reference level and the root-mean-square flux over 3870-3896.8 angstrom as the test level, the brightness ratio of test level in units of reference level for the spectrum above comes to 1.6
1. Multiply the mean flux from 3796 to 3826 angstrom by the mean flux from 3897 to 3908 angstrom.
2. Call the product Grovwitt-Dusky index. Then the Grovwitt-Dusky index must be 256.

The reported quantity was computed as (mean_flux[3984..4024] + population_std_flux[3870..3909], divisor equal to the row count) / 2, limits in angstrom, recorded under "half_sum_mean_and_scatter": 11.5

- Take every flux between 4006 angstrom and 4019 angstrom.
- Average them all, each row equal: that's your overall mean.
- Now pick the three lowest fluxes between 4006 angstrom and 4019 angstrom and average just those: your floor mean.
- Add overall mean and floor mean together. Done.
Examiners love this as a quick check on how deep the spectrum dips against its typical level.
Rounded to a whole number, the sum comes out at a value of 28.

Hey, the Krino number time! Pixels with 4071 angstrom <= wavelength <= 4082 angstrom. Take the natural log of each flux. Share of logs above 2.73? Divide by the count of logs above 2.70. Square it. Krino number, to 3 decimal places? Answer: 0.028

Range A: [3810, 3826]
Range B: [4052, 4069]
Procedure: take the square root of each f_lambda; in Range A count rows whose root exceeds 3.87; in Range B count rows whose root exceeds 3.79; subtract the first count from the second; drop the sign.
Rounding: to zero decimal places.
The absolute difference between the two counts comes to 4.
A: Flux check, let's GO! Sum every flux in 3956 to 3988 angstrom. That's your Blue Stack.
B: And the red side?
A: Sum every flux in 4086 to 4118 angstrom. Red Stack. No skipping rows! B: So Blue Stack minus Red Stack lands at 27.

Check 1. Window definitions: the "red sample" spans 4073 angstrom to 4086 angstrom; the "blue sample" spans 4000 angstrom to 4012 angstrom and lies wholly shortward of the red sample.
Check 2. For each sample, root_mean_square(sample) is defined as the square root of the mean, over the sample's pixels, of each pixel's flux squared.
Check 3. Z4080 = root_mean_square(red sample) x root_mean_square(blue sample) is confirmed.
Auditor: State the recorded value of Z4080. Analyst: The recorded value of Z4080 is 217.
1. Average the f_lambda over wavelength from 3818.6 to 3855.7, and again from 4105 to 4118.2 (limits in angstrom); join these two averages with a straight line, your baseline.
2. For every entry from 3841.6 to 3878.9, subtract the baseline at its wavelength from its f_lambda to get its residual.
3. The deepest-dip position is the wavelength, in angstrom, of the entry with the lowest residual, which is 3842.44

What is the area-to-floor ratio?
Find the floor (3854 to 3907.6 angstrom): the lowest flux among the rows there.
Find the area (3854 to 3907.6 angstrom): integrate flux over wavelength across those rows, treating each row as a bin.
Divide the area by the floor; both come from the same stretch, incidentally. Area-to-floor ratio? 87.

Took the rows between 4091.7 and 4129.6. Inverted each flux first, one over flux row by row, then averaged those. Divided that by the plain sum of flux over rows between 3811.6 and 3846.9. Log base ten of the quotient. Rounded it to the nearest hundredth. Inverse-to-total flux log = -3.69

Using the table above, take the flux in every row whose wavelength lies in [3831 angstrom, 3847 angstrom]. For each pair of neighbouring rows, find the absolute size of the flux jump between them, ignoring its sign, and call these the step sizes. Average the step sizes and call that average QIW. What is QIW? 3.1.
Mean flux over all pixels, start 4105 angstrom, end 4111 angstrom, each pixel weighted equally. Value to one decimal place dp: 14.3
